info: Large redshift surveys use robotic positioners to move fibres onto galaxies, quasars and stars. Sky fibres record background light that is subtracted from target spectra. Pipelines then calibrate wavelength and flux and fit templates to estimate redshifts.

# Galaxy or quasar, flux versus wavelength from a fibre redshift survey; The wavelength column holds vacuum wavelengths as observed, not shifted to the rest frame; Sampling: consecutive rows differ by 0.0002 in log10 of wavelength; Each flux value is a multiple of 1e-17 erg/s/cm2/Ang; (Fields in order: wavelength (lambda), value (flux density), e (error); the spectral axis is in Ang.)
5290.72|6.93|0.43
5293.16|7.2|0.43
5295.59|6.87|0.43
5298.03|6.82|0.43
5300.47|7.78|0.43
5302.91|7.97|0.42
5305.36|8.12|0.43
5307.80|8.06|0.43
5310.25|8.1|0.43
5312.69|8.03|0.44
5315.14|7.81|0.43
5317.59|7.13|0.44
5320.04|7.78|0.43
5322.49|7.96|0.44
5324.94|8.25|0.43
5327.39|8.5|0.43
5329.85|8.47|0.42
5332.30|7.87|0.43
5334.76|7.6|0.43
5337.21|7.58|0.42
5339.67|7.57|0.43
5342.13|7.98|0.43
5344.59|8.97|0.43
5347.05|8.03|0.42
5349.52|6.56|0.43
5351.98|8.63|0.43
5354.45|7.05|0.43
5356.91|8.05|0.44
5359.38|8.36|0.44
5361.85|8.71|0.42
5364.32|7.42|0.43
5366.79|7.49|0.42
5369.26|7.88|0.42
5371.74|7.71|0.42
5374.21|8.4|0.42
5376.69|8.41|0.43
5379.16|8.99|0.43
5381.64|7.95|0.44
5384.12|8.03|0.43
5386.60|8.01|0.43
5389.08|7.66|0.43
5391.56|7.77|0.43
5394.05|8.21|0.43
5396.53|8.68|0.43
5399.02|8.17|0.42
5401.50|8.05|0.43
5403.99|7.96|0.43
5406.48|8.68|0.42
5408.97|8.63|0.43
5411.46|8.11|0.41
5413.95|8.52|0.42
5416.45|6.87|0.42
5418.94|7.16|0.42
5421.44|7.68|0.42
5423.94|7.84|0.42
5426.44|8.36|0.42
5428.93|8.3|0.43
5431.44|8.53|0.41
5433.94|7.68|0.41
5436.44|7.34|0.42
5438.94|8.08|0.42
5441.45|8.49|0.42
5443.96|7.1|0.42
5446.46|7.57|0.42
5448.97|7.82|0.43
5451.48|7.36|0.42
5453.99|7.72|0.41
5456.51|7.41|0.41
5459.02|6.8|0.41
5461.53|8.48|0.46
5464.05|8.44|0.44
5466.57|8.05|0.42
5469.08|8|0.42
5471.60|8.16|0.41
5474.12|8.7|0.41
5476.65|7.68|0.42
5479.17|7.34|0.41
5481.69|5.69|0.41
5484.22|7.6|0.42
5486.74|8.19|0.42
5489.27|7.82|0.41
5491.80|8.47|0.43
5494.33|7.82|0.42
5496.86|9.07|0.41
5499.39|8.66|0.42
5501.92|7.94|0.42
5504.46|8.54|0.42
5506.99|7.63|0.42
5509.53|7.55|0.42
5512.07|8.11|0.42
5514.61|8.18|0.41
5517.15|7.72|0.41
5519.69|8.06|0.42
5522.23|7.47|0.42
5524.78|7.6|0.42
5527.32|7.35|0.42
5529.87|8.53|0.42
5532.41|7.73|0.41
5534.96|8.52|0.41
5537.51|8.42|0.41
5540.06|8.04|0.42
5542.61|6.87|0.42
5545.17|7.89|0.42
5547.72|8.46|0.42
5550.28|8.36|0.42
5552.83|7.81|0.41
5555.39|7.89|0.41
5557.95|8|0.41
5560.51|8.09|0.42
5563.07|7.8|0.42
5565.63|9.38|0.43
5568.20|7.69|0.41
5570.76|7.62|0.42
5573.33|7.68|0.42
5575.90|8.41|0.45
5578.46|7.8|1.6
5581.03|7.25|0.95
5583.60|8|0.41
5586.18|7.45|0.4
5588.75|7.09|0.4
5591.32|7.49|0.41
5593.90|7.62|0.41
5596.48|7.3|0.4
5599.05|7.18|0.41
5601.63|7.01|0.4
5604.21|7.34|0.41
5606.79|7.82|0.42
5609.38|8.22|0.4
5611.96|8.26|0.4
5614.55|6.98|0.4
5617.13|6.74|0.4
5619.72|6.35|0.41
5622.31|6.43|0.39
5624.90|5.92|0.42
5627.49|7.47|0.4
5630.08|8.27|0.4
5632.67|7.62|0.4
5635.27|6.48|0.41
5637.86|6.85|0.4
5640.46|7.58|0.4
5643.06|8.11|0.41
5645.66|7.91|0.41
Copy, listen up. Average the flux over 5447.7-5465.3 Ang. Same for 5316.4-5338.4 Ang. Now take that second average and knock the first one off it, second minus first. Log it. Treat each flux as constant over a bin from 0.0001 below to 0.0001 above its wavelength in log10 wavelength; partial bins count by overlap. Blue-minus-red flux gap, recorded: 0.19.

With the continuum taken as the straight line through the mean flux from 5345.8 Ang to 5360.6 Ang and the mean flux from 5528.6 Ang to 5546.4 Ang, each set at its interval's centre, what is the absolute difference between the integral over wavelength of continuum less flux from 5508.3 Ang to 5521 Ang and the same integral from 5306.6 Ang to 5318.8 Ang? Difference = 1.8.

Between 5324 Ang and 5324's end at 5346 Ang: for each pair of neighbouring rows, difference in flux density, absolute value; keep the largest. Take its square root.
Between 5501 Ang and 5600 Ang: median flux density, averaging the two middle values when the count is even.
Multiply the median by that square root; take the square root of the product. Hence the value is 2.8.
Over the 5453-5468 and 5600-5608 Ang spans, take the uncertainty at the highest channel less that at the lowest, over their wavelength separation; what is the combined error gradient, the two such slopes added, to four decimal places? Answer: 0.0047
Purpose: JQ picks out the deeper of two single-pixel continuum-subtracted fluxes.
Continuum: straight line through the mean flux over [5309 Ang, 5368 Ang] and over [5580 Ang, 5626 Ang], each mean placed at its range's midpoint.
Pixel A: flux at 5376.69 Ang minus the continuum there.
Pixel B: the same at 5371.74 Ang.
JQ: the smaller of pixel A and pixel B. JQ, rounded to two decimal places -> -0.12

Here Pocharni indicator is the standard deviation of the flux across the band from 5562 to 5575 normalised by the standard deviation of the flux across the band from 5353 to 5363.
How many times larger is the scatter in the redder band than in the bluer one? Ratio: 1.1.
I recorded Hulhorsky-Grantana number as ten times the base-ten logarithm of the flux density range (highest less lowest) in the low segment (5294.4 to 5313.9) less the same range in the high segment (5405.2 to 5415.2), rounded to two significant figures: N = -1.4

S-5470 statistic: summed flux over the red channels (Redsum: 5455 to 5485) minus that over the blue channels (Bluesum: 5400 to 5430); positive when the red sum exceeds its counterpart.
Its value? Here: -3.8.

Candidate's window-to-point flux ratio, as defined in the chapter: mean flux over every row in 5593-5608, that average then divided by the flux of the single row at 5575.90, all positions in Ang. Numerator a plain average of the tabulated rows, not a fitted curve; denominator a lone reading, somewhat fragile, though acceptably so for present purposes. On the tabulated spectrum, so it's 0.88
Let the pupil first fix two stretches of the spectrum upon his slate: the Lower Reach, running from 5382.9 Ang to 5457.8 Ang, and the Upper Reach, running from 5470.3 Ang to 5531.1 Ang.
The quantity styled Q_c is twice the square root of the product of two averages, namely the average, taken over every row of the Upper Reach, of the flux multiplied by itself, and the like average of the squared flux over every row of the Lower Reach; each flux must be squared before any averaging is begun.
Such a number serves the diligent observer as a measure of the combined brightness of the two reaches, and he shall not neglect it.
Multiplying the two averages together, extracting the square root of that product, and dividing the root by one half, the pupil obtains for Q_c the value 126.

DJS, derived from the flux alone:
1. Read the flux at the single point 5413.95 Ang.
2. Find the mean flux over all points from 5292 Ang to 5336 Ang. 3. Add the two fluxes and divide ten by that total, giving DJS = 0.61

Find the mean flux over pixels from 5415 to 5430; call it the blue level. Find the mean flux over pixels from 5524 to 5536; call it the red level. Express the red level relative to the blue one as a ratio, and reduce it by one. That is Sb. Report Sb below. 0.032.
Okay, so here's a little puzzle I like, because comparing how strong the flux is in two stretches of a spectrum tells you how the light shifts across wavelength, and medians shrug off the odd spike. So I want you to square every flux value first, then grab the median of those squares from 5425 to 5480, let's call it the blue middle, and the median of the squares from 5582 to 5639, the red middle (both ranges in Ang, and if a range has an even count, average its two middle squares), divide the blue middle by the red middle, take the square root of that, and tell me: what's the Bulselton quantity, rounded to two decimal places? 1.08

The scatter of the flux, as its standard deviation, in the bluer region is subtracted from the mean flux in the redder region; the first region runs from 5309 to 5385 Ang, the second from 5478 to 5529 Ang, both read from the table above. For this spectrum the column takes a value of 7.3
